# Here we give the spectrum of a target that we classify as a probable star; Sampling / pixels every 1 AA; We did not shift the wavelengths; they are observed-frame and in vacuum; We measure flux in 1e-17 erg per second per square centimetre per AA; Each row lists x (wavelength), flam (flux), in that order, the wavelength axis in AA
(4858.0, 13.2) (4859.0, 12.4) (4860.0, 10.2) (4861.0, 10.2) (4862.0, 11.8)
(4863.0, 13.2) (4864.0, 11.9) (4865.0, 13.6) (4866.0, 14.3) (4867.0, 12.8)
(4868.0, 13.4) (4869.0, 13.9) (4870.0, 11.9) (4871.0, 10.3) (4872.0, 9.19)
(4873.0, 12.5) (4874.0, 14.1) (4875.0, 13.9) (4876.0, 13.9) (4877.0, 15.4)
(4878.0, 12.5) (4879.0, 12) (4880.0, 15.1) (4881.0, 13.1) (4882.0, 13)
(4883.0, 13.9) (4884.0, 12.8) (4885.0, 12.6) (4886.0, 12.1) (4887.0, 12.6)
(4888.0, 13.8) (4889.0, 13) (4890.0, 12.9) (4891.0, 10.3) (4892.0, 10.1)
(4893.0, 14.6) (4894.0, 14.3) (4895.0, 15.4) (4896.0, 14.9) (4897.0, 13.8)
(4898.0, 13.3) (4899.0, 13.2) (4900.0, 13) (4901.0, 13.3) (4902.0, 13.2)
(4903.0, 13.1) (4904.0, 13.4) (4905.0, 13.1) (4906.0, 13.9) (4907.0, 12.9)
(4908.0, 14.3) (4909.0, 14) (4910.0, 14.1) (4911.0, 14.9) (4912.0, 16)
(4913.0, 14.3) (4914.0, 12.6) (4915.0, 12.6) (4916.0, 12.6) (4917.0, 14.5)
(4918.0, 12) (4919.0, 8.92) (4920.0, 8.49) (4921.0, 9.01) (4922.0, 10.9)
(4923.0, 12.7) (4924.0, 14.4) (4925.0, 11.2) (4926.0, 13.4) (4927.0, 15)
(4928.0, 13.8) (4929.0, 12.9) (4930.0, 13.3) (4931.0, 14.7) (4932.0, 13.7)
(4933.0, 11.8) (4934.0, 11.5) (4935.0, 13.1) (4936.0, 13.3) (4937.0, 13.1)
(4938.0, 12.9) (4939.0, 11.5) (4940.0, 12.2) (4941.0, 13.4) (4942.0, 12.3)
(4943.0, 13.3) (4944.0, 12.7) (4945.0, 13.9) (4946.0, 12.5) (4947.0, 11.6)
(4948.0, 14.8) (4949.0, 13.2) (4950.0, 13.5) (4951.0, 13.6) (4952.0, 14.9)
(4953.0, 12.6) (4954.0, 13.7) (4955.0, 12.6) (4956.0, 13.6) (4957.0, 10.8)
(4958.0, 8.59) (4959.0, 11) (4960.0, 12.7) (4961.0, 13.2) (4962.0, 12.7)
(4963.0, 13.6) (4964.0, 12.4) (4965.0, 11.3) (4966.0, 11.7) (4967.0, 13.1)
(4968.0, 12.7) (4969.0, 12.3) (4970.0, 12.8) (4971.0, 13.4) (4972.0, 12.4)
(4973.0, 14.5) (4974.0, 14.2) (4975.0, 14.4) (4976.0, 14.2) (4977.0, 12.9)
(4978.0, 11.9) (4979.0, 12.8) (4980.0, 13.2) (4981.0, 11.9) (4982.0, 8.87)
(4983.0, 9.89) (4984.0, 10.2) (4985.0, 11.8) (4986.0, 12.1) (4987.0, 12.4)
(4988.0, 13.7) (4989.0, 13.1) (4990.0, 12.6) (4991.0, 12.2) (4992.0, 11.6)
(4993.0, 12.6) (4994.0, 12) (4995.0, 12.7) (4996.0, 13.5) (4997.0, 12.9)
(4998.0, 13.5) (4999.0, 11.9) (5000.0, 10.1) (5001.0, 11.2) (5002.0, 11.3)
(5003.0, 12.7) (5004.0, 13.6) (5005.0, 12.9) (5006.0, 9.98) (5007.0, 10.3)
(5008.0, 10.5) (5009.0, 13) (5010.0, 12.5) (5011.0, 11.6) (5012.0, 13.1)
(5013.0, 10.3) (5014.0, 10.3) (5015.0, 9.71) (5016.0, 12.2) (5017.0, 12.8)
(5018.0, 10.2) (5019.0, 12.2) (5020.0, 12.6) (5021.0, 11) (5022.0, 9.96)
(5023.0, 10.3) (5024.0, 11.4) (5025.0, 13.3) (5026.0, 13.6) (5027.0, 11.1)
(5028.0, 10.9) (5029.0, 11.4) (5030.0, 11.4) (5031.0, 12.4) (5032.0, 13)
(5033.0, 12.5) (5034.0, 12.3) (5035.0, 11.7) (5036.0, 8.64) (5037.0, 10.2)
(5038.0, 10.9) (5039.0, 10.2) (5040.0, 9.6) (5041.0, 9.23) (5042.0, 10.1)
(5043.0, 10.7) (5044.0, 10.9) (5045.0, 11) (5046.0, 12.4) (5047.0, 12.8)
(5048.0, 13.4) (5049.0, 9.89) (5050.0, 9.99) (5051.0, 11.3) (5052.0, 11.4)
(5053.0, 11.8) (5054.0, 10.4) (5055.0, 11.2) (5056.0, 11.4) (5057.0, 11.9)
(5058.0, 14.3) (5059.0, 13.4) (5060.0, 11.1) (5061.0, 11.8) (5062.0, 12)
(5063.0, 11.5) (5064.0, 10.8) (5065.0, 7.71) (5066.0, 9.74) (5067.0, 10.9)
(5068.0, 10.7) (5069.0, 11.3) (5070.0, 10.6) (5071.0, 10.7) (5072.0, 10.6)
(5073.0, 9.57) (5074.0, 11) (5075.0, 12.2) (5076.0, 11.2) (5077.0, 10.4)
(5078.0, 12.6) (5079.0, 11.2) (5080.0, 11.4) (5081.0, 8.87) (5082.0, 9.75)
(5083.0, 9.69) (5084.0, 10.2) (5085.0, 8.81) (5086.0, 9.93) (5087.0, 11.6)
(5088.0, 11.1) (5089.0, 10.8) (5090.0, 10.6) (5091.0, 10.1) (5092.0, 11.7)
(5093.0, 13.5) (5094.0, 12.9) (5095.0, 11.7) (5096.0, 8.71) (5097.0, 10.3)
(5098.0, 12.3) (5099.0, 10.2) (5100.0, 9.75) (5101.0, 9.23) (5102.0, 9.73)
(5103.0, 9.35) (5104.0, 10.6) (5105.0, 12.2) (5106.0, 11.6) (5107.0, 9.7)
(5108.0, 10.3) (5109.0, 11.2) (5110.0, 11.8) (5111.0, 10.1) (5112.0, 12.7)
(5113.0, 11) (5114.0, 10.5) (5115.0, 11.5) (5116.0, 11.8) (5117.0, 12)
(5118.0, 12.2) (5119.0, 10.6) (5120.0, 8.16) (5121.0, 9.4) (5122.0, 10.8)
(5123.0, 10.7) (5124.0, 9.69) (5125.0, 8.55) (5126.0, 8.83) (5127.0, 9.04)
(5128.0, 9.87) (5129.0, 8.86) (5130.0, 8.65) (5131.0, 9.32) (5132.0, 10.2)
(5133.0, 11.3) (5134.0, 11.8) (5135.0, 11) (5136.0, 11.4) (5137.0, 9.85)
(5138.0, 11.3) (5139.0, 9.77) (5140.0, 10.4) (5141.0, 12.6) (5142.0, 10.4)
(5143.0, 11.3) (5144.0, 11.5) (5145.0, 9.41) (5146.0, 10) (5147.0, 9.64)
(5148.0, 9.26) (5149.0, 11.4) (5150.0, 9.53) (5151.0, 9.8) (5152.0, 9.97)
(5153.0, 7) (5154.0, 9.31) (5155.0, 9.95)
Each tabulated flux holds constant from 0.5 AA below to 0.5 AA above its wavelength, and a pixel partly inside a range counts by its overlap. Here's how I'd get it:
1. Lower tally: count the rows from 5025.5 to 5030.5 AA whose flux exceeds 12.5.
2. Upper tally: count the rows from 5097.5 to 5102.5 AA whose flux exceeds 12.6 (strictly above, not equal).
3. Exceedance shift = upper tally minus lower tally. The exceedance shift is -1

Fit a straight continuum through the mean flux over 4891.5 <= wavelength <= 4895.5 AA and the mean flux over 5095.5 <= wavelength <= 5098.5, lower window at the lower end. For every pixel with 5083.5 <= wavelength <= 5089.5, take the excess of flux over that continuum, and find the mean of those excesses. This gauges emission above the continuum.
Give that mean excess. -0.19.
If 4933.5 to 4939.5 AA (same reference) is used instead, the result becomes -0.36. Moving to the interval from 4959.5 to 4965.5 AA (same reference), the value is 0.12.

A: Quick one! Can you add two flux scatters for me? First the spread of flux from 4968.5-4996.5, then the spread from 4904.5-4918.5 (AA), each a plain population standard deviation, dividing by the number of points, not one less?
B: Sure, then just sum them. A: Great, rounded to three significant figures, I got 2.34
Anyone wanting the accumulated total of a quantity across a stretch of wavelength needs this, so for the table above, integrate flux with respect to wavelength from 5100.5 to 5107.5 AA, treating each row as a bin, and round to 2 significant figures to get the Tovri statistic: 72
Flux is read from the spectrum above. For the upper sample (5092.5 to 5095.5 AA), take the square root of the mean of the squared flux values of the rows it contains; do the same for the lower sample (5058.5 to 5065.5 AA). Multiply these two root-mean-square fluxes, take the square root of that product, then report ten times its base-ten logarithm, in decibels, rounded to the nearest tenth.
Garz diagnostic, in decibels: 10.8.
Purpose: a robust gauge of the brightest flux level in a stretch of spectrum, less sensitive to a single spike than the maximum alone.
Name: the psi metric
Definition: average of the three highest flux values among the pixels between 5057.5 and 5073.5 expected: 13.2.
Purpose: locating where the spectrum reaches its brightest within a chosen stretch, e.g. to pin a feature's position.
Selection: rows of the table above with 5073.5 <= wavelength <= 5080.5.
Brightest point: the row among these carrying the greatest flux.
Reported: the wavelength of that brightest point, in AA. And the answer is 5078.0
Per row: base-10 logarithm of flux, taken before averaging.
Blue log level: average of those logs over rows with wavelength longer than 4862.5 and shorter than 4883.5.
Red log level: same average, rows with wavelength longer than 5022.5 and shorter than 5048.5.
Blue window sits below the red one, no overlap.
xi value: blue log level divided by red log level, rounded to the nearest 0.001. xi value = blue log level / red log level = 1.057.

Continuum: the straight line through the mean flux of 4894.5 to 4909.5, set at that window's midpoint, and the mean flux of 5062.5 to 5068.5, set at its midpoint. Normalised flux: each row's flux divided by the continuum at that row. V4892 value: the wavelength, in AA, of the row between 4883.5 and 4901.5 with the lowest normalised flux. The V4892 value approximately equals 4892.0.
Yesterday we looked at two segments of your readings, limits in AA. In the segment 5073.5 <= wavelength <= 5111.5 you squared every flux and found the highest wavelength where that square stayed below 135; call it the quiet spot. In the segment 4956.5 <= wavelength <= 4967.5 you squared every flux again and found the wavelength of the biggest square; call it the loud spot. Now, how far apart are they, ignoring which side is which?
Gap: 148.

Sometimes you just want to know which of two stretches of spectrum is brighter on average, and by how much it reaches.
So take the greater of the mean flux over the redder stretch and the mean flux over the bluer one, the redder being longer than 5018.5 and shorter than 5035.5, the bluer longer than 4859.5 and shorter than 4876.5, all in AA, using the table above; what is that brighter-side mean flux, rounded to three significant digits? 12.4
